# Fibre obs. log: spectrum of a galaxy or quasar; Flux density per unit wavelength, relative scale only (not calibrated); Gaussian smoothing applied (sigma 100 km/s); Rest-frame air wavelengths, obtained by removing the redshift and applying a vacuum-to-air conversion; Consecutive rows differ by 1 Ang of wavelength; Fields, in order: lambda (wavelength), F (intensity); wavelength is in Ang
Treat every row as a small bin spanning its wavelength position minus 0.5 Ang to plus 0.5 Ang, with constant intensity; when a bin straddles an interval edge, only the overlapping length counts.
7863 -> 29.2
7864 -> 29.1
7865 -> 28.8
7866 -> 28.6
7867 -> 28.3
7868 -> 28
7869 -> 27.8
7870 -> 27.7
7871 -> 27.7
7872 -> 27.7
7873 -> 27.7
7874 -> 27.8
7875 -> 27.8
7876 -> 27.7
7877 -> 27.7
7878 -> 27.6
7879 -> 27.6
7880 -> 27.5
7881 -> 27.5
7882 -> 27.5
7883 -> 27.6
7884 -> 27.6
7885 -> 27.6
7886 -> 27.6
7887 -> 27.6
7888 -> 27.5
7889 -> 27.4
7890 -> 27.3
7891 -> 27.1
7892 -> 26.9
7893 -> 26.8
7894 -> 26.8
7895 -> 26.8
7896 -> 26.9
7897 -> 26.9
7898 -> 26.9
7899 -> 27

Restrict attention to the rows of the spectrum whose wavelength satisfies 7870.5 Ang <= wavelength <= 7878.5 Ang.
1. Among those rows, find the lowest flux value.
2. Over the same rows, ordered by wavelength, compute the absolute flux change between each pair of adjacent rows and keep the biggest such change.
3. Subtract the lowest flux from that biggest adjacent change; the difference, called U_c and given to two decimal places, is -27.50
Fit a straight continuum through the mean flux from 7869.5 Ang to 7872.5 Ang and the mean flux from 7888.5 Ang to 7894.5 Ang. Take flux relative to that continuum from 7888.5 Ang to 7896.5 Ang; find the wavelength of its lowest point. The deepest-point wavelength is 7893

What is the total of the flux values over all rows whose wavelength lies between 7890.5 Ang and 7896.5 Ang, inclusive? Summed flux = 161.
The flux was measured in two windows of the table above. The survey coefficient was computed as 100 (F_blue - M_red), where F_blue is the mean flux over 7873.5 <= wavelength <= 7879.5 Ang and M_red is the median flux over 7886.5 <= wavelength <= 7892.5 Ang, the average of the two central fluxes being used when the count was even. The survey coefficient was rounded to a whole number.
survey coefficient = 35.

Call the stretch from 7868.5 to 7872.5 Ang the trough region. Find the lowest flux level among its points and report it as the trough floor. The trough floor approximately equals 27.7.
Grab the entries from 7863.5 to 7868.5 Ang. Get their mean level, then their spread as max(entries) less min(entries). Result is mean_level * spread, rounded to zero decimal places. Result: 31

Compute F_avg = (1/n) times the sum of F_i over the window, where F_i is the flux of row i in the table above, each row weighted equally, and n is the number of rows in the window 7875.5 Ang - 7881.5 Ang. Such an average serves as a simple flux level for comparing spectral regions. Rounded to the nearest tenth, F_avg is 27.6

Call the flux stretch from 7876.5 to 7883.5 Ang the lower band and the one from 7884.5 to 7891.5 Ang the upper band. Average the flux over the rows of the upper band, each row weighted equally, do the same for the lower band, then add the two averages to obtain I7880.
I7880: 55.0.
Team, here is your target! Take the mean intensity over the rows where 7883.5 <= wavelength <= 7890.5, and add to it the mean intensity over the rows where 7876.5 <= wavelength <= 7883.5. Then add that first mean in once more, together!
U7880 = 82.6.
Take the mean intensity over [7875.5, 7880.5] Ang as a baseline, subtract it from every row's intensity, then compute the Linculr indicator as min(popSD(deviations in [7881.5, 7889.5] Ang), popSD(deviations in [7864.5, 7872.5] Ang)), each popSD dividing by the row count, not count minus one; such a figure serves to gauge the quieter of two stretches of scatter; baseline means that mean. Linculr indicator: 0.071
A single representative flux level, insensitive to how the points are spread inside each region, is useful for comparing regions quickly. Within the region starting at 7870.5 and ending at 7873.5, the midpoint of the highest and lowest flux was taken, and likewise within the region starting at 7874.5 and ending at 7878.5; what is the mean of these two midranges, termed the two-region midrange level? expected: 27.7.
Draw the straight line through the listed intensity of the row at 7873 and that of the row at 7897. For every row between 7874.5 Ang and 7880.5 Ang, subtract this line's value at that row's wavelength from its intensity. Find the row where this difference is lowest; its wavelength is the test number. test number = 7880 Ang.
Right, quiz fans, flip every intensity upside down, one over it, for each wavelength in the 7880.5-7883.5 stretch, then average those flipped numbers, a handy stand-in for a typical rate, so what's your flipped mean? 0.0363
